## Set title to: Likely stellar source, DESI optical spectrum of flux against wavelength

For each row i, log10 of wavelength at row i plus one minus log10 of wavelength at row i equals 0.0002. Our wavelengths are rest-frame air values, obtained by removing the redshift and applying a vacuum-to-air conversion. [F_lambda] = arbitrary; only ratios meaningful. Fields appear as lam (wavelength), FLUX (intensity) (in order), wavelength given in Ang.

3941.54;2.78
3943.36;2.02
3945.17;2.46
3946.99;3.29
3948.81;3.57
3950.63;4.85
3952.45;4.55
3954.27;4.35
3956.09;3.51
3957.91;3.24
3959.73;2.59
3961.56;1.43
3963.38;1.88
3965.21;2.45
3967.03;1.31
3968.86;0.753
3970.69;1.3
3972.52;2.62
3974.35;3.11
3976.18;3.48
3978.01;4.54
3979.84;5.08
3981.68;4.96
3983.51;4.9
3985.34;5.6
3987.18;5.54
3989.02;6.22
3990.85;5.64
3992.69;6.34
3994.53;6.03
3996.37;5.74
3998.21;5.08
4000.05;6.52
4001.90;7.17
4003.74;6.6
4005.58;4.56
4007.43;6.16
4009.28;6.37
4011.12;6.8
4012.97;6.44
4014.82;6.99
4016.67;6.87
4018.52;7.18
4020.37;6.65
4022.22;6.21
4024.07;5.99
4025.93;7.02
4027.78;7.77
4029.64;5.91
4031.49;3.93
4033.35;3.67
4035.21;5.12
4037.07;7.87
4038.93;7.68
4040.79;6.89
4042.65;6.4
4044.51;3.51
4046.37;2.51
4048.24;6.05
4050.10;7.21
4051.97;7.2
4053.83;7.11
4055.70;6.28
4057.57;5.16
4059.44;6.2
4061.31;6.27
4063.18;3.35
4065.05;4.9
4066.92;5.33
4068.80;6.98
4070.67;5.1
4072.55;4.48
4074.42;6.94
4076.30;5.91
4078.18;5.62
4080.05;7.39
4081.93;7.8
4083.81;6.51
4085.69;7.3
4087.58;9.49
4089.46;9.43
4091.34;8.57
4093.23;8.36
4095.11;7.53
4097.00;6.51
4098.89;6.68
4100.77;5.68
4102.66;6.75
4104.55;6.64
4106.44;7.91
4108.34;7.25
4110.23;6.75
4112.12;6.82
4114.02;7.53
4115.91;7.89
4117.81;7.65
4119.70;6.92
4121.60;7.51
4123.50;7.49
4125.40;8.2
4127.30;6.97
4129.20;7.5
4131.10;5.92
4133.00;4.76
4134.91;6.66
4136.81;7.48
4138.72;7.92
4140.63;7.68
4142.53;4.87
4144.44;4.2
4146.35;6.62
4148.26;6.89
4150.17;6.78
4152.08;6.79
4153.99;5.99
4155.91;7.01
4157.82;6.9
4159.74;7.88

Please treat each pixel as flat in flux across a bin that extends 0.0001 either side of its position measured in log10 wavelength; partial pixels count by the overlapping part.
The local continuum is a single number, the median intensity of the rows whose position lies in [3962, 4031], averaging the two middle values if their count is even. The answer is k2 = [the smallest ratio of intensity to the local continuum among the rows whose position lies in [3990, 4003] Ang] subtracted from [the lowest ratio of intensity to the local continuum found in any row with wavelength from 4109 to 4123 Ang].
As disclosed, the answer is 0.3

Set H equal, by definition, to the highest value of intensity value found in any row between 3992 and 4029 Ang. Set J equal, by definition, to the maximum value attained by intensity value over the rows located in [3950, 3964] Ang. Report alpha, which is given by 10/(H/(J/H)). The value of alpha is 0.80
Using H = 7.77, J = 4.85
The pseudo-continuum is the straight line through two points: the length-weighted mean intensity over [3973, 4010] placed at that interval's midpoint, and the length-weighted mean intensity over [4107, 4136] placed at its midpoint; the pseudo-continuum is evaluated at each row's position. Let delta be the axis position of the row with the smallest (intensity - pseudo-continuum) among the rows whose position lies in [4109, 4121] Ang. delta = 4110.23 Ang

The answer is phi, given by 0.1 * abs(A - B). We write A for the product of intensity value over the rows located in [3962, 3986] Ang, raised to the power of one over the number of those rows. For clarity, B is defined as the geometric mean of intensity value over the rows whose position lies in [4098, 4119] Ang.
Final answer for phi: 0.43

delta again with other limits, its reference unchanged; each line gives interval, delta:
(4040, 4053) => 4046.37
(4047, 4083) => 4063.18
